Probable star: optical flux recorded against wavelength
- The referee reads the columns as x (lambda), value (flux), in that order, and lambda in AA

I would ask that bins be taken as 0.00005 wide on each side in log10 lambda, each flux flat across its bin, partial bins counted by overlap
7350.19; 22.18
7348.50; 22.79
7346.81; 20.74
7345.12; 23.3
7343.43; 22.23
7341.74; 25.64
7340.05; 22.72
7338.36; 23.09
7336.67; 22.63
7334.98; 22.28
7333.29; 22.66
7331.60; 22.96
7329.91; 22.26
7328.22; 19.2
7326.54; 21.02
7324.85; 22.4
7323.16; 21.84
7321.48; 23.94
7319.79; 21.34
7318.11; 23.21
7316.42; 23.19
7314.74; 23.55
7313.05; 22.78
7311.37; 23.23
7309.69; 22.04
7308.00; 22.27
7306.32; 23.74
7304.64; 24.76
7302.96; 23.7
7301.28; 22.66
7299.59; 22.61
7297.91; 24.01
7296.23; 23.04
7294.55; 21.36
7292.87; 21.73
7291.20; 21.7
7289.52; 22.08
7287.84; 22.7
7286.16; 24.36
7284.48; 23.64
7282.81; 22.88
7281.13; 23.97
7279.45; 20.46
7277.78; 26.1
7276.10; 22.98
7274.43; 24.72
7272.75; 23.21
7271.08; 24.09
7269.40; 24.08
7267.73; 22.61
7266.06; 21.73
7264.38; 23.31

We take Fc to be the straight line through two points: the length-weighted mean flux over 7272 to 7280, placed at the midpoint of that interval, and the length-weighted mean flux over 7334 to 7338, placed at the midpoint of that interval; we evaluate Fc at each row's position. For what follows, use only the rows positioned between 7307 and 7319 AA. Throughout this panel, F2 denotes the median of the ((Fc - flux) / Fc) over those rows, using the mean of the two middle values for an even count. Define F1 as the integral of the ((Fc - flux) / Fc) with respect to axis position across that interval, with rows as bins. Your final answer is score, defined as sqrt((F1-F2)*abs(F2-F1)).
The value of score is 0.032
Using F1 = 0.02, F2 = -0.01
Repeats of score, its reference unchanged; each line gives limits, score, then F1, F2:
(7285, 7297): 0.401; 0.46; 0.06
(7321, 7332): 0.400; 0.42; 0.02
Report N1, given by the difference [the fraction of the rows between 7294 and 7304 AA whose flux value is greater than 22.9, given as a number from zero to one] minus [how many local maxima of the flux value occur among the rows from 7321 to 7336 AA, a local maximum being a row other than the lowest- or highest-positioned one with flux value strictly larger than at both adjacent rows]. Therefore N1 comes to -1.50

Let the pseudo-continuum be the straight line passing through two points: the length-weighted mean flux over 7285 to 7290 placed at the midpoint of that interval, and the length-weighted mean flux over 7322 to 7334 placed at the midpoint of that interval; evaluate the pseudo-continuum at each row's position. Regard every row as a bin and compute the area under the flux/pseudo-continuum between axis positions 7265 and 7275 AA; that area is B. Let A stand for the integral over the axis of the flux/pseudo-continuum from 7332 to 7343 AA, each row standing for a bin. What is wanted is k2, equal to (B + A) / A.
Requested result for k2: 1.83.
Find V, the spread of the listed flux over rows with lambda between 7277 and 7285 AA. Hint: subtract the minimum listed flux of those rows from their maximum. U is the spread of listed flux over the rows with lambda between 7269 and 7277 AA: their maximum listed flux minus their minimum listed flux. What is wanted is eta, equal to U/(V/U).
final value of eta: 0.5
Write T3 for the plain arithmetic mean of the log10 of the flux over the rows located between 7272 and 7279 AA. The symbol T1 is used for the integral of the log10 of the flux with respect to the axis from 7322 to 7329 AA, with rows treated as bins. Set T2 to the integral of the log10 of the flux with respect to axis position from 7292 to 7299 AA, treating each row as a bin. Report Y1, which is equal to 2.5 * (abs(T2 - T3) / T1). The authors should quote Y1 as 2.18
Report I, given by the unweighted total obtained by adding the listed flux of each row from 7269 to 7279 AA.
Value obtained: 145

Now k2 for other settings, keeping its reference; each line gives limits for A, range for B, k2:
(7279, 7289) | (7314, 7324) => 2.04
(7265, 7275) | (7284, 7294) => 1.99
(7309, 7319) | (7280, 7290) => 1.97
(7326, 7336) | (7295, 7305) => 2.02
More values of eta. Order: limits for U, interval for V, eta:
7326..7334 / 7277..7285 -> 2.5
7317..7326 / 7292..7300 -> 2.6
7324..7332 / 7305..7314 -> 8.3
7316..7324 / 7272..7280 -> 1.2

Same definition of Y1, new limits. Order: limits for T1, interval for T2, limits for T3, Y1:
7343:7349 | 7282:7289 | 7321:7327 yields 2.54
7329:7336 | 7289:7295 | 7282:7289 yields 1.76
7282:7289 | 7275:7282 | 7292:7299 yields 2.15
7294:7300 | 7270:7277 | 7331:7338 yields 2.54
